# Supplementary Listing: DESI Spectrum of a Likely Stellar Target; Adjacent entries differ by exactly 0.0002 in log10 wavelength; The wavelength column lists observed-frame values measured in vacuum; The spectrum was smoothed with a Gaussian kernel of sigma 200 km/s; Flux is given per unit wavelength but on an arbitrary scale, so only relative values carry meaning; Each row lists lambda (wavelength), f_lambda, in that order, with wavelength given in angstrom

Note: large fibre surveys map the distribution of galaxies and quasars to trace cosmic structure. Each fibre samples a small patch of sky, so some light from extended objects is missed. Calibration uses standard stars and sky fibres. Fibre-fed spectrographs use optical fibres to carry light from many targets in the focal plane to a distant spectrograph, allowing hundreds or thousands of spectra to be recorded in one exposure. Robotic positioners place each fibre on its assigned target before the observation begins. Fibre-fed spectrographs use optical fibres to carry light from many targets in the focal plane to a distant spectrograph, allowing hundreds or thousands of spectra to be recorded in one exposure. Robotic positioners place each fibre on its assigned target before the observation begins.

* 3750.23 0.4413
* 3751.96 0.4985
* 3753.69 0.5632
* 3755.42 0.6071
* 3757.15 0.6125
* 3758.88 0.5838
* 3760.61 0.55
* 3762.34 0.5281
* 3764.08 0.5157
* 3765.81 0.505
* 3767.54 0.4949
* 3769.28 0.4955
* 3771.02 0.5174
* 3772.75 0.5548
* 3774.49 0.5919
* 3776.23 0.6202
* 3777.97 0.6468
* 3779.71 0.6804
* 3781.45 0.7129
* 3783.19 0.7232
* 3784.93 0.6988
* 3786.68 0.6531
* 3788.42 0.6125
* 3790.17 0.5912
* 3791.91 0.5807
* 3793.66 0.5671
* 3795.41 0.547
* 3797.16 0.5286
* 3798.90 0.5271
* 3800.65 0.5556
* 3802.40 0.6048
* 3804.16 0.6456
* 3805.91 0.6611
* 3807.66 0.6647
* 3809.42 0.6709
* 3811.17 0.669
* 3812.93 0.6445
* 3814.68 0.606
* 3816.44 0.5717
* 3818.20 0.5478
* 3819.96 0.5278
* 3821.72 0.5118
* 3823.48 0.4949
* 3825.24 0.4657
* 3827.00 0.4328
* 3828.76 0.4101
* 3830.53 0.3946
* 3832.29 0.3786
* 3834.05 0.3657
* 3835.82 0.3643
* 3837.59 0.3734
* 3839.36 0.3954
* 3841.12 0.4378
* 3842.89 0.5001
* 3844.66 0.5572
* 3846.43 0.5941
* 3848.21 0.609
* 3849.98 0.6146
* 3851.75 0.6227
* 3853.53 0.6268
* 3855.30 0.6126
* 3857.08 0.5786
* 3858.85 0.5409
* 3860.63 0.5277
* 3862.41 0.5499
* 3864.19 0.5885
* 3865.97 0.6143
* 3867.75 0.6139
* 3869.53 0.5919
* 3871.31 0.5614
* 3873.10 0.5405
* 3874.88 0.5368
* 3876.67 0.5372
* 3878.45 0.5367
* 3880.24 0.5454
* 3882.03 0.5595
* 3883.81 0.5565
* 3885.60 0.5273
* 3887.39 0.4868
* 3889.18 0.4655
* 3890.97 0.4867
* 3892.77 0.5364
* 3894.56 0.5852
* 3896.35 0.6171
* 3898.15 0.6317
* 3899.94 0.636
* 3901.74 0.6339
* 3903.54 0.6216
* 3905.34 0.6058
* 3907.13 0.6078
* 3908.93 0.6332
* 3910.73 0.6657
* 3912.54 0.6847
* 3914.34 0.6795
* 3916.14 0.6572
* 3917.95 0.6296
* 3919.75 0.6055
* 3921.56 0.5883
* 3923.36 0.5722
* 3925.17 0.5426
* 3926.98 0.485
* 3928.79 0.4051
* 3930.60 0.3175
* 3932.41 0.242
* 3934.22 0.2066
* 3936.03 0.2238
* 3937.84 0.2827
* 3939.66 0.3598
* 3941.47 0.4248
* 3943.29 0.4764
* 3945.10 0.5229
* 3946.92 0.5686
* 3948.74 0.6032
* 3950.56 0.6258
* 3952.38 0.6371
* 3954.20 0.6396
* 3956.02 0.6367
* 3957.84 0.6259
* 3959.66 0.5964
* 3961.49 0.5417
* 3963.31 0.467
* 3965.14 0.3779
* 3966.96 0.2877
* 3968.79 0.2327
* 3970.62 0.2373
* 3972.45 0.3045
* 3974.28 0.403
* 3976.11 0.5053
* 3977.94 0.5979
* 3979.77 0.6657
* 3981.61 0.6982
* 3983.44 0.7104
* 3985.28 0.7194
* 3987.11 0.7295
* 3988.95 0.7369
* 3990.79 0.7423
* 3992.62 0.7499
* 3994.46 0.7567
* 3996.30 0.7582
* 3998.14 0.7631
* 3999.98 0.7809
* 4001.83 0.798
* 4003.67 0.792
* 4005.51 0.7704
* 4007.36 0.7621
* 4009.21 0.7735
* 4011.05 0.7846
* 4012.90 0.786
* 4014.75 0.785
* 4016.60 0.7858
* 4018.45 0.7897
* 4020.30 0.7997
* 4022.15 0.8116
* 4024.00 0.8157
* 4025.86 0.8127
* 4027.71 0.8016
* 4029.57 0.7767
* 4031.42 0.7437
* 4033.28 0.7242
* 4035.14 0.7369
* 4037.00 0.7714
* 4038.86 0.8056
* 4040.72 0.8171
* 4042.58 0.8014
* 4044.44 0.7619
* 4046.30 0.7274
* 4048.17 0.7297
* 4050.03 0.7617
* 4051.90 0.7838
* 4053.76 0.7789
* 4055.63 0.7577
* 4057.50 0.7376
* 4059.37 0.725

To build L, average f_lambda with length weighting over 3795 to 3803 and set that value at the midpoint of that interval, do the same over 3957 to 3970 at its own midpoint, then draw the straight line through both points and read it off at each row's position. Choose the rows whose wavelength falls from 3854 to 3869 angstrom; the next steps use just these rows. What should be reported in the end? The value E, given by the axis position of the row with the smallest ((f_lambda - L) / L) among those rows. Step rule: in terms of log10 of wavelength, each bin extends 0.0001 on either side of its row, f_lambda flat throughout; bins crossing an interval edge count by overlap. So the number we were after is 3860.63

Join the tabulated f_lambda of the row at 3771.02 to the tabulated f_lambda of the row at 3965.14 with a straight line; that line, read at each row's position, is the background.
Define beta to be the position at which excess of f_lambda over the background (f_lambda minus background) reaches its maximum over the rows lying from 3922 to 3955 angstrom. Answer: 3954.20 angstrom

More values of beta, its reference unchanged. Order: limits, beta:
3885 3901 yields 3899.94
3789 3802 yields 3790.17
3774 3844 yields 3783.19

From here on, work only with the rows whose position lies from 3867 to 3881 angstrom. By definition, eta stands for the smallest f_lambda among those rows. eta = 0.5367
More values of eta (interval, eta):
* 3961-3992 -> 0.2327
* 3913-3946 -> 0.2066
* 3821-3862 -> 0.3643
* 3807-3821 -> 0.5278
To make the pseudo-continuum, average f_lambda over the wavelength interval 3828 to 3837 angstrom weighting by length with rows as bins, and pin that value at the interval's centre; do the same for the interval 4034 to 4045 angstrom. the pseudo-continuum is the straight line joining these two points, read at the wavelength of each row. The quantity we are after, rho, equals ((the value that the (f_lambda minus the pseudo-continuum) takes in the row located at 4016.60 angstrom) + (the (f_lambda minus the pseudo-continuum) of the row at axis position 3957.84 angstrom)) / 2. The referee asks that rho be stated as 0.025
